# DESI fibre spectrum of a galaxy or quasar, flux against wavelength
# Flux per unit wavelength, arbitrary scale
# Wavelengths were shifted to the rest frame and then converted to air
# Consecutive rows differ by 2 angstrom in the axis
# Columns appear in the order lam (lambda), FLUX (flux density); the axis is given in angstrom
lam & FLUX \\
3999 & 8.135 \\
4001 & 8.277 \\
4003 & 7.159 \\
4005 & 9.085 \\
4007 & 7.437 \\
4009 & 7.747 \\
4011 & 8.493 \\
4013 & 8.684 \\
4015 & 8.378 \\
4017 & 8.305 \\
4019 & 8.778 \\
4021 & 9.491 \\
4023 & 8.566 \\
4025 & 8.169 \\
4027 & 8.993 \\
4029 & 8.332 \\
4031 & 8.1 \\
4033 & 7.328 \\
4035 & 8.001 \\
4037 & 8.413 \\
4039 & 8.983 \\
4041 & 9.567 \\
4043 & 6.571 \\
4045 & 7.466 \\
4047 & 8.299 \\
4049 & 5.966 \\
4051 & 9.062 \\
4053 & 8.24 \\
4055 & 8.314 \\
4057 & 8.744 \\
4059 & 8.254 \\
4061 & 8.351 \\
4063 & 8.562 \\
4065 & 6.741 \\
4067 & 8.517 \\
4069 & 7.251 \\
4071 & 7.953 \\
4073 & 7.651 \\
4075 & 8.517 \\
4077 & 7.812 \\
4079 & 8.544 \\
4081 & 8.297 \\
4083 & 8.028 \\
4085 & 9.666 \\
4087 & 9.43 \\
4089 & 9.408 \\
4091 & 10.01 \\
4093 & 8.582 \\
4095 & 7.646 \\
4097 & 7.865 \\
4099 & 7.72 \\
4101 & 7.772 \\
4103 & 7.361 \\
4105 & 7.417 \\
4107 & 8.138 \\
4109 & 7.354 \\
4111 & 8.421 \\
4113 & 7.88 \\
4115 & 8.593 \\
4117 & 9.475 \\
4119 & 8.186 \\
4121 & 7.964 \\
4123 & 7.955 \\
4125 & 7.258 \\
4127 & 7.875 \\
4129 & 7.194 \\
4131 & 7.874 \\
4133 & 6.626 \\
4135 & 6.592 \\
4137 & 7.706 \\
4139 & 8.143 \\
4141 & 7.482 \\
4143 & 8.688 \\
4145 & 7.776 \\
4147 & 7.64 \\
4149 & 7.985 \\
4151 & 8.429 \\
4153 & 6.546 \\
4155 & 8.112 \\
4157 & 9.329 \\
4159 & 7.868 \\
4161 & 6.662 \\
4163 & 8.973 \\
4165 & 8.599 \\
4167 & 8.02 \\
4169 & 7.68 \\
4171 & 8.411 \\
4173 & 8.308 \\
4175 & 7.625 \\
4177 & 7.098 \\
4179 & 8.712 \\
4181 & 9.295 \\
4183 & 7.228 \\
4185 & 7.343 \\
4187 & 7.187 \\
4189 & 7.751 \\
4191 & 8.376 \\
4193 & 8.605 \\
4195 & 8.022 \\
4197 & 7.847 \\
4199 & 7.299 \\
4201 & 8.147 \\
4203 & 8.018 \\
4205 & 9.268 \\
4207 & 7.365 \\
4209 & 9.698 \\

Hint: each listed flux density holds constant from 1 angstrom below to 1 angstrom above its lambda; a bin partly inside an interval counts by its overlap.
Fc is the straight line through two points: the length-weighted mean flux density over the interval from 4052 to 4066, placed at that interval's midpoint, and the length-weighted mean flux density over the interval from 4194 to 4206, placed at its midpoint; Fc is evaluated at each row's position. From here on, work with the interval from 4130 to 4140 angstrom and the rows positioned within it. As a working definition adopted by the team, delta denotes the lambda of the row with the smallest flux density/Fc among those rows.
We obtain 4135 angstrom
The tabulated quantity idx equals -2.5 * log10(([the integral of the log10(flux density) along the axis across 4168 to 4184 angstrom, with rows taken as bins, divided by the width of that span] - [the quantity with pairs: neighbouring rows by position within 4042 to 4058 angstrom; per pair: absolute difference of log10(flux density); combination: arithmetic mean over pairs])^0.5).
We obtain 0.099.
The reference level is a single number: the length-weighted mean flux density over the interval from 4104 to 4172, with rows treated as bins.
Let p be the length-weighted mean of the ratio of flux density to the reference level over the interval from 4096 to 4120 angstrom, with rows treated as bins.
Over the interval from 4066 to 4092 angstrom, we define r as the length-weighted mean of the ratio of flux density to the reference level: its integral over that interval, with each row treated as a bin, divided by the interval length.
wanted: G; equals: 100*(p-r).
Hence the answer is -7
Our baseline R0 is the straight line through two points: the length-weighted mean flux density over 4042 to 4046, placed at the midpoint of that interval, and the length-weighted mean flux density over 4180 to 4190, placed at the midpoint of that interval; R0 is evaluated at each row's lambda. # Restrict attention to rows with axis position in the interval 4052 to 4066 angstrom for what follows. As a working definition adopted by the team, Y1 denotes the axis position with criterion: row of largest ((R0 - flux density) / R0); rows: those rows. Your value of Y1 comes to 4065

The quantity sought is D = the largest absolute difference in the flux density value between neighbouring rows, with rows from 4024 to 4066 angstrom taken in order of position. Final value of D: 3.1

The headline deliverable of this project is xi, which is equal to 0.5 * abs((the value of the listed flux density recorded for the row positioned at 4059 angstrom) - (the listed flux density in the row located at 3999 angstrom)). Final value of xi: 0.1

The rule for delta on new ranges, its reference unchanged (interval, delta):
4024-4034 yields 4033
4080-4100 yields 4095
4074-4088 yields 4077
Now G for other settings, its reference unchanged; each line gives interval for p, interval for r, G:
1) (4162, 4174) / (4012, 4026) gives -4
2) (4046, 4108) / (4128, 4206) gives 4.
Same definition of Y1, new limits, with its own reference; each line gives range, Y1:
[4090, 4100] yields 4095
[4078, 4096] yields 4095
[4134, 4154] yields 4153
